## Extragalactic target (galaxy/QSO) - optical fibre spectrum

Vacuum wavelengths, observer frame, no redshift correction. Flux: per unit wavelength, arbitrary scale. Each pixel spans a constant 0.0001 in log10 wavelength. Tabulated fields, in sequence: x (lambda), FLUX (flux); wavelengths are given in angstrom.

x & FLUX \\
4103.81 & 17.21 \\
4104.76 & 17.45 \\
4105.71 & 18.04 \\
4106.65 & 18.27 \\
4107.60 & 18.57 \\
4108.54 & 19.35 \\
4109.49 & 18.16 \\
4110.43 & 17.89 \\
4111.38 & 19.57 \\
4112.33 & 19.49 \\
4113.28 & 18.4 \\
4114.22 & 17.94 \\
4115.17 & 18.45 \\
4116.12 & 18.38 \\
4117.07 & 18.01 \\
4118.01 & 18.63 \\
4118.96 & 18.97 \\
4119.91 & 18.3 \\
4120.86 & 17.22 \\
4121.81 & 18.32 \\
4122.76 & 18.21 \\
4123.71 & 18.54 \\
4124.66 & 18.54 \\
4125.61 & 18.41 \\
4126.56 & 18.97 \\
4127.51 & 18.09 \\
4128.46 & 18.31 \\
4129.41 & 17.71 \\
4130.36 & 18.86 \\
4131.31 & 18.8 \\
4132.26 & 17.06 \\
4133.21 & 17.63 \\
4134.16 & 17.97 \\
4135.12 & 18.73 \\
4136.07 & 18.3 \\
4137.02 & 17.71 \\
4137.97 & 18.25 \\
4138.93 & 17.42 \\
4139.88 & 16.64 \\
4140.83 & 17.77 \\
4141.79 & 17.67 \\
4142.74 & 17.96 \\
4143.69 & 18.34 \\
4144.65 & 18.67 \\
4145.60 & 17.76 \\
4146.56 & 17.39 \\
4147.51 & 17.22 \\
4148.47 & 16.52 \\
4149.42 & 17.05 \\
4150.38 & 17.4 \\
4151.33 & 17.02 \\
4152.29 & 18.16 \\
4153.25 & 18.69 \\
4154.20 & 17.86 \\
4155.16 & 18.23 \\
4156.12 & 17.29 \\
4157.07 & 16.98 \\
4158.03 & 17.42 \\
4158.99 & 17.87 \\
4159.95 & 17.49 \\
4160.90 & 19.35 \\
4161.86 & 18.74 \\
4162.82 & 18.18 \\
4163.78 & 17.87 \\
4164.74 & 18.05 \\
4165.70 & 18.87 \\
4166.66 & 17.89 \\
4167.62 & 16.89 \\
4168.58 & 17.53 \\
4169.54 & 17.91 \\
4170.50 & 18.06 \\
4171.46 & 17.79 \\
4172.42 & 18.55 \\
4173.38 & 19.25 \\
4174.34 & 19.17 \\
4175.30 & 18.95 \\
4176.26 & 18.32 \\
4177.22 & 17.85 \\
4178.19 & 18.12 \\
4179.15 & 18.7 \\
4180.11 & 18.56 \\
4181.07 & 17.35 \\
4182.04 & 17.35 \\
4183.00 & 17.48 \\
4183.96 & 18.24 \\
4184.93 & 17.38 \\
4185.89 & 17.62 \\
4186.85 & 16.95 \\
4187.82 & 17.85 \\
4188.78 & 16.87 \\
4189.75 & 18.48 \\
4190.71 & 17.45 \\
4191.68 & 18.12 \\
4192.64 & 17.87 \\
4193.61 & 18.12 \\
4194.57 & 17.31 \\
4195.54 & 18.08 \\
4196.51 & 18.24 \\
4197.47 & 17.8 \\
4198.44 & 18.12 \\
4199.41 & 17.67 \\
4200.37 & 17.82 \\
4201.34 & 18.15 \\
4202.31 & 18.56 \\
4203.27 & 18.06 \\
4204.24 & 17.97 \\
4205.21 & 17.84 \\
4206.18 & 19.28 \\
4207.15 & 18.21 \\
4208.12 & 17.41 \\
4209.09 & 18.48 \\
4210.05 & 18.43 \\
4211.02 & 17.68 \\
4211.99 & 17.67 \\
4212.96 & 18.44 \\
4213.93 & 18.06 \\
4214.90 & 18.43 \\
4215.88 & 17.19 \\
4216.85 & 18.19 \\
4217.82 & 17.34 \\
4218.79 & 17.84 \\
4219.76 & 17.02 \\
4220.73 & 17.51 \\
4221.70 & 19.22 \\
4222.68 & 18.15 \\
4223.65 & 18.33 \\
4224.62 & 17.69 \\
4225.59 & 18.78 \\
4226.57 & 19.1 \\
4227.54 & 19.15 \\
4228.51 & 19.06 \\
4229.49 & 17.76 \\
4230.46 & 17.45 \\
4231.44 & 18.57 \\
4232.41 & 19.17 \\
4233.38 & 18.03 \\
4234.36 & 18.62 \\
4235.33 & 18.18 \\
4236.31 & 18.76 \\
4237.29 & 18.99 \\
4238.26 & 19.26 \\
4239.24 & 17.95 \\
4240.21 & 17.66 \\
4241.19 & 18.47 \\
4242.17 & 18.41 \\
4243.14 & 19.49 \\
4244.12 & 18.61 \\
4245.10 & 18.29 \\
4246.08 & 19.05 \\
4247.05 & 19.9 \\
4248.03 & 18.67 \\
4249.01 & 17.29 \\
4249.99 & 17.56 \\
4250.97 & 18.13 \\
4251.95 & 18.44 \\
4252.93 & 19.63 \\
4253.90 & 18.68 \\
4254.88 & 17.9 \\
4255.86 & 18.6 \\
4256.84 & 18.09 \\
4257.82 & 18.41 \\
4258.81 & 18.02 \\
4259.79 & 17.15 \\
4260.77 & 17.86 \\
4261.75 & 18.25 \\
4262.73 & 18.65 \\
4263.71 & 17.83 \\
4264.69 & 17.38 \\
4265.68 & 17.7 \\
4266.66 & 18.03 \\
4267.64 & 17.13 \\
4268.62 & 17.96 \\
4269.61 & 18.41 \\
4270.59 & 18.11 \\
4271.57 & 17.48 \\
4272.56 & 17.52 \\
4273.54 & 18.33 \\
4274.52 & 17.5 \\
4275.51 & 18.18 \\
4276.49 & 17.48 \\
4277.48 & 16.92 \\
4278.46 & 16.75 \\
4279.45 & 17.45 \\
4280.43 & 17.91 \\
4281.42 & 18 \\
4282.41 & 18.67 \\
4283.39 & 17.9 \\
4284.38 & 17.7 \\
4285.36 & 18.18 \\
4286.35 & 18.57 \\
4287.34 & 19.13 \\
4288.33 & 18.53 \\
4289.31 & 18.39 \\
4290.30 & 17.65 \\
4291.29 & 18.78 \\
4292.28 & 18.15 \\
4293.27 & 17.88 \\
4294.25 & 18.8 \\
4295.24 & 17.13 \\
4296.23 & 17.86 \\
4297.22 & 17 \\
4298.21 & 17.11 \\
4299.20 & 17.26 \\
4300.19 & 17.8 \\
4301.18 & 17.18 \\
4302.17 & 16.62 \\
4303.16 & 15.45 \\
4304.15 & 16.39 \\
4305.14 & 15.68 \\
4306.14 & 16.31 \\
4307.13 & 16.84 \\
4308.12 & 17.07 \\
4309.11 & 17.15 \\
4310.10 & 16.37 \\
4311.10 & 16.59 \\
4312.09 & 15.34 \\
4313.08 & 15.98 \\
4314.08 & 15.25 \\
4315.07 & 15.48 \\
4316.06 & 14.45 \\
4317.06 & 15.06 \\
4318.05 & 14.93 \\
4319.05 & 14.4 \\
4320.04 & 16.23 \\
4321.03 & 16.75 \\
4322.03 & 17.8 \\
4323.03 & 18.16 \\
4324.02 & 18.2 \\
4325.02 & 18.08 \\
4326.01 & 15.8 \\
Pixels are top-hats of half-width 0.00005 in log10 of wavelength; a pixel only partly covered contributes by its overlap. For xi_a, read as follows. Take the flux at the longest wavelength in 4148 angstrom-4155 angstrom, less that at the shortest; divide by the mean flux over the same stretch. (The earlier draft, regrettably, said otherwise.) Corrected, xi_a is 0.08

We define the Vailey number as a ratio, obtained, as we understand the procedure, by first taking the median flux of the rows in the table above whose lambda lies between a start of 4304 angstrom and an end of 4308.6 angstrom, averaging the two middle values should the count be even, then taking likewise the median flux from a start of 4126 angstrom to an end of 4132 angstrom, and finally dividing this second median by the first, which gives 1.13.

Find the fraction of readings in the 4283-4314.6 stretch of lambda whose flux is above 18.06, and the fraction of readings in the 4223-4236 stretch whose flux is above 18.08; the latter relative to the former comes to 2.8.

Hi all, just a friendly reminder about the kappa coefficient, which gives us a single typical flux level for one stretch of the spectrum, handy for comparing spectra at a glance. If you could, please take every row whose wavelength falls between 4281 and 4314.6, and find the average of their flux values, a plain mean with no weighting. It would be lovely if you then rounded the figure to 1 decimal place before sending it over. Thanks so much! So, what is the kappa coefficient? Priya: 17.3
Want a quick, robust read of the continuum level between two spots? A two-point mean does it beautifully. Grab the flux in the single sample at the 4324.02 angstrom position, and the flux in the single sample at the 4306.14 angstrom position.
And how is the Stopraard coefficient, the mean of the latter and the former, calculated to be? 17.3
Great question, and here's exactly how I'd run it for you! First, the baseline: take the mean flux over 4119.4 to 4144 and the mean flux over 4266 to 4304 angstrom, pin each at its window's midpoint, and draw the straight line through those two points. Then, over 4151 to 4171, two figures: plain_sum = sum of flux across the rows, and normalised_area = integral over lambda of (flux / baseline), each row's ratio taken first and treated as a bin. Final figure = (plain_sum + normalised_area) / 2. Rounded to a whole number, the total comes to 198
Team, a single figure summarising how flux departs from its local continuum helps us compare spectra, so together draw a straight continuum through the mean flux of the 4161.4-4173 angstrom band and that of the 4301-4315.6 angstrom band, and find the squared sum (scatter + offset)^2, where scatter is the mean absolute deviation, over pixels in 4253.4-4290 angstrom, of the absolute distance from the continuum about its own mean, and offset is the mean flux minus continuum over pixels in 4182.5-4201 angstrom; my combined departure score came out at 0.2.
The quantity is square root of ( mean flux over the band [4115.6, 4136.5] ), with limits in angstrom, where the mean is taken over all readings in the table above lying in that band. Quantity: 4.27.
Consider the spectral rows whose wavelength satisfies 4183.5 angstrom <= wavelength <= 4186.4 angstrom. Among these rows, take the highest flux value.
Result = 18.24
